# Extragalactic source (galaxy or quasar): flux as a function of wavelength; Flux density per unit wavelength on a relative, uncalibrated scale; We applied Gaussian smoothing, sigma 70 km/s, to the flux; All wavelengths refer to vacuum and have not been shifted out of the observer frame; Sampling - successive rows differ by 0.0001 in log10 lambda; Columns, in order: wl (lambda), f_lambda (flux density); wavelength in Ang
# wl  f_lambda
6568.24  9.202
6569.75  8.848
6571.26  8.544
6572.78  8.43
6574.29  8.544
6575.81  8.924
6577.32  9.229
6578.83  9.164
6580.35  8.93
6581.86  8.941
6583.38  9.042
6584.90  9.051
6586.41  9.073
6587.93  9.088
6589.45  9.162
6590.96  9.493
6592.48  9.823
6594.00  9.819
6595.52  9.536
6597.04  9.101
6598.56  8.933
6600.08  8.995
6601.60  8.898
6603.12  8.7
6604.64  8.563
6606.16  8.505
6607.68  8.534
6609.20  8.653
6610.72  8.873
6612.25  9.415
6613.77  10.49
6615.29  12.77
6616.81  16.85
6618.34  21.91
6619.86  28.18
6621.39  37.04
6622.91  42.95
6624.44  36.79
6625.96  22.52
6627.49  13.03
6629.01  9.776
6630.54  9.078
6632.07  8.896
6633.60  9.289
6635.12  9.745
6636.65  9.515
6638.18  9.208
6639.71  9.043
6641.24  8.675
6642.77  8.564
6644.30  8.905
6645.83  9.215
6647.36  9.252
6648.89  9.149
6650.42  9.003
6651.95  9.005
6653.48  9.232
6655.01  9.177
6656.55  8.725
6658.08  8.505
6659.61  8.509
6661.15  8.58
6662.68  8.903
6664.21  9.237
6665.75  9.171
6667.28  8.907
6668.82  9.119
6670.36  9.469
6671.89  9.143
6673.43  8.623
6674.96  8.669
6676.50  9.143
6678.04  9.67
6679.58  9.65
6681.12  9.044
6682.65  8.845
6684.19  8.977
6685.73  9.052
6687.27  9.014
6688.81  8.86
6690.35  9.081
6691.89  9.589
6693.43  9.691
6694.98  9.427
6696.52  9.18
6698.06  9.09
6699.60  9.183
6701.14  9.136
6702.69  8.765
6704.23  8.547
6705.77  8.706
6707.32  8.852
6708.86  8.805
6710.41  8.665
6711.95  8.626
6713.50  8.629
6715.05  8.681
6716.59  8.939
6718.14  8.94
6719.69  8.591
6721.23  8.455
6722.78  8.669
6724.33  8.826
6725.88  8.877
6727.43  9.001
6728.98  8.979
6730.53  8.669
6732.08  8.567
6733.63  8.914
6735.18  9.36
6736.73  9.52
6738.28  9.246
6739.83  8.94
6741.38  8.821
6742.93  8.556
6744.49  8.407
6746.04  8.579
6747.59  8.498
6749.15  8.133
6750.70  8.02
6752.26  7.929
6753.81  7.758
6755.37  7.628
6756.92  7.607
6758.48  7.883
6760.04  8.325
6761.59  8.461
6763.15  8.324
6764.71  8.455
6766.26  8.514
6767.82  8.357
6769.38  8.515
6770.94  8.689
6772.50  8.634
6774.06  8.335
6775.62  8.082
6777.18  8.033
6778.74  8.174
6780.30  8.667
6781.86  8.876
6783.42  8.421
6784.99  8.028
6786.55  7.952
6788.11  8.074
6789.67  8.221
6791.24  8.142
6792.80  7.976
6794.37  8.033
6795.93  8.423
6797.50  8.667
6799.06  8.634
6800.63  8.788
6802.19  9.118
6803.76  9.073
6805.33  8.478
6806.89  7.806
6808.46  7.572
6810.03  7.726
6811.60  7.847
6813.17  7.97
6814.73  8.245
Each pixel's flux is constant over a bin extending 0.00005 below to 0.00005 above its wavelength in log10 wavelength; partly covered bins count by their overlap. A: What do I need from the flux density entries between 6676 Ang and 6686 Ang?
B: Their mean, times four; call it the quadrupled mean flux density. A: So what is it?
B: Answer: 36.8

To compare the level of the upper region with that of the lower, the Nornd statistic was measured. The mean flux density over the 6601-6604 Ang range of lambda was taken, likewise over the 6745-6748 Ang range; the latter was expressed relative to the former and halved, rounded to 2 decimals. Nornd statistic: 0.49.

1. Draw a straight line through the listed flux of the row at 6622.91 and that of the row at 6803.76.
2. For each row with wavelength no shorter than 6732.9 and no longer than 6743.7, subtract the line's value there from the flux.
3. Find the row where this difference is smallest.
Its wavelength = 6733.63 Ang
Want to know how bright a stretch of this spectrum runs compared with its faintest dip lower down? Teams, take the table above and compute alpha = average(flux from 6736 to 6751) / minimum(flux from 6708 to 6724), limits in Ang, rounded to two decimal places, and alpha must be 1.03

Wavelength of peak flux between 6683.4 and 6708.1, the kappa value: 6693.43 Ang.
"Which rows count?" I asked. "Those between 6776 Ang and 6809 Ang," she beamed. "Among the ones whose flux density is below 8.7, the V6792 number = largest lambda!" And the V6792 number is 6808.46 Ang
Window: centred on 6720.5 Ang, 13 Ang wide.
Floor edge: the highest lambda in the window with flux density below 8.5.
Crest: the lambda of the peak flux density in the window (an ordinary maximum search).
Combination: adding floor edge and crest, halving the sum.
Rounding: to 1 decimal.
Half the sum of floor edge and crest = 6719.7 Ang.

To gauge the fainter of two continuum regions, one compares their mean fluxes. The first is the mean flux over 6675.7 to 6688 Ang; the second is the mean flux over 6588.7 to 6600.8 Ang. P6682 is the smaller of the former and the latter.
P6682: 9.17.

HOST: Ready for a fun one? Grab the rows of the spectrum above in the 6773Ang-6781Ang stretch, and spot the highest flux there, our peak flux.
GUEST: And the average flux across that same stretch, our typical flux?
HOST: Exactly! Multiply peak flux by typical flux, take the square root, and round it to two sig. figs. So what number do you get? 8.5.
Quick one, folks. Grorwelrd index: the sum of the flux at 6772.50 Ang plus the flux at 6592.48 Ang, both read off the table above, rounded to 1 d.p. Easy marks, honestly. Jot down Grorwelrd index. 18.5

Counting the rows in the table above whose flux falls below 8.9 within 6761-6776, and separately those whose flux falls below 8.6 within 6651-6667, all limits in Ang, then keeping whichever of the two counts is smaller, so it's 3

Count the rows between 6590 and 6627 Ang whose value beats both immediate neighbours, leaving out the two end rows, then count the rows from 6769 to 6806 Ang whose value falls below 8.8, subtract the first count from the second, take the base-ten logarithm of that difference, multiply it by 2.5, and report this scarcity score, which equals 3.1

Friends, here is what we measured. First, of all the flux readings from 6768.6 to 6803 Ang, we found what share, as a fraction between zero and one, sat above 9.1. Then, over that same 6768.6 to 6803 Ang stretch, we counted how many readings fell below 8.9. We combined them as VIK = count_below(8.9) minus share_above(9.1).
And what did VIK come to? 21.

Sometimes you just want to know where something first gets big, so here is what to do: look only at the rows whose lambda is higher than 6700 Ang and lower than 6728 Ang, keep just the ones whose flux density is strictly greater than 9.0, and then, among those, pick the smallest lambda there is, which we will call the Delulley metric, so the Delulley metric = 6701.14 Ang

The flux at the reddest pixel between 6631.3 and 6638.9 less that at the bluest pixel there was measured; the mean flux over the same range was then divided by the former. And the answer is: 30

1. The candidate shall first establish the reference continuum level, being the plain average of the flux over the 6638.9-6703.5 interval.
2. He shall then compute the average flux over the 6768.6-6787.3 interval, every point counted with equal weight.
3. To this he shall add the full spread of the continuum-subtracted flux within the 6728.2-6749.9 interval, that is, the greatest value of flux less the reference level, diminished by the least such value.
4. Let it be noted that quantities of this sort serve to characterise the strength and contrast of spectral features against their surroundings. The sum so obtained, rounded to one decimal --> 9.8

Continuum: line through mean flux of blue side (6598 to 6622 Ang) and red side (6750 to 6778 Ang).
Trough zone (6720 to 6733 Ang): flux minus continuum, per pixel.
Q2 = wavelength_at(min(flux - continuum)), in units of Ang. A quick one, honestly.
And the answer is 6721.23 Ang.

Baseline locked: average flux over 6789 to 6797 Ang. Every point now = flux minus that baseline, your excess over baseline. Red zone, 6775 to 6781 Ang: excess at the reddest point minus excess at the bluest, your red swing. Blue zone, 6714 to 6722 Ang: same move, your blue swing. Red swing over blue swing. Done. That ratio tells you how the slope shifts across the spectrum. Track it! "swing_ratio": -2.6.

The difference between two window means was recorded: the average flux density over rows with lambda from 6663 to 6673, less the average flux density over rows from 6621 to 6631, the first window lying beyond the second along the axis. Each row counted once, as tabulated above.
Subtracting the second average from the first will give -15.3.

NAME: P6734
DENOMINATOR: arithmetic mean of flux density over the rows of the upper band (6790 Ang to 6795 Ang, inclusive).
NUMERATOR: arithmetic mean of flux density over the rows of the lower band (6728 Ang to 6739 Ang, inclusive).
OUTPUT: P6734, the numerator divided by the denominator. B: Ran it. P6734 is 1.12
